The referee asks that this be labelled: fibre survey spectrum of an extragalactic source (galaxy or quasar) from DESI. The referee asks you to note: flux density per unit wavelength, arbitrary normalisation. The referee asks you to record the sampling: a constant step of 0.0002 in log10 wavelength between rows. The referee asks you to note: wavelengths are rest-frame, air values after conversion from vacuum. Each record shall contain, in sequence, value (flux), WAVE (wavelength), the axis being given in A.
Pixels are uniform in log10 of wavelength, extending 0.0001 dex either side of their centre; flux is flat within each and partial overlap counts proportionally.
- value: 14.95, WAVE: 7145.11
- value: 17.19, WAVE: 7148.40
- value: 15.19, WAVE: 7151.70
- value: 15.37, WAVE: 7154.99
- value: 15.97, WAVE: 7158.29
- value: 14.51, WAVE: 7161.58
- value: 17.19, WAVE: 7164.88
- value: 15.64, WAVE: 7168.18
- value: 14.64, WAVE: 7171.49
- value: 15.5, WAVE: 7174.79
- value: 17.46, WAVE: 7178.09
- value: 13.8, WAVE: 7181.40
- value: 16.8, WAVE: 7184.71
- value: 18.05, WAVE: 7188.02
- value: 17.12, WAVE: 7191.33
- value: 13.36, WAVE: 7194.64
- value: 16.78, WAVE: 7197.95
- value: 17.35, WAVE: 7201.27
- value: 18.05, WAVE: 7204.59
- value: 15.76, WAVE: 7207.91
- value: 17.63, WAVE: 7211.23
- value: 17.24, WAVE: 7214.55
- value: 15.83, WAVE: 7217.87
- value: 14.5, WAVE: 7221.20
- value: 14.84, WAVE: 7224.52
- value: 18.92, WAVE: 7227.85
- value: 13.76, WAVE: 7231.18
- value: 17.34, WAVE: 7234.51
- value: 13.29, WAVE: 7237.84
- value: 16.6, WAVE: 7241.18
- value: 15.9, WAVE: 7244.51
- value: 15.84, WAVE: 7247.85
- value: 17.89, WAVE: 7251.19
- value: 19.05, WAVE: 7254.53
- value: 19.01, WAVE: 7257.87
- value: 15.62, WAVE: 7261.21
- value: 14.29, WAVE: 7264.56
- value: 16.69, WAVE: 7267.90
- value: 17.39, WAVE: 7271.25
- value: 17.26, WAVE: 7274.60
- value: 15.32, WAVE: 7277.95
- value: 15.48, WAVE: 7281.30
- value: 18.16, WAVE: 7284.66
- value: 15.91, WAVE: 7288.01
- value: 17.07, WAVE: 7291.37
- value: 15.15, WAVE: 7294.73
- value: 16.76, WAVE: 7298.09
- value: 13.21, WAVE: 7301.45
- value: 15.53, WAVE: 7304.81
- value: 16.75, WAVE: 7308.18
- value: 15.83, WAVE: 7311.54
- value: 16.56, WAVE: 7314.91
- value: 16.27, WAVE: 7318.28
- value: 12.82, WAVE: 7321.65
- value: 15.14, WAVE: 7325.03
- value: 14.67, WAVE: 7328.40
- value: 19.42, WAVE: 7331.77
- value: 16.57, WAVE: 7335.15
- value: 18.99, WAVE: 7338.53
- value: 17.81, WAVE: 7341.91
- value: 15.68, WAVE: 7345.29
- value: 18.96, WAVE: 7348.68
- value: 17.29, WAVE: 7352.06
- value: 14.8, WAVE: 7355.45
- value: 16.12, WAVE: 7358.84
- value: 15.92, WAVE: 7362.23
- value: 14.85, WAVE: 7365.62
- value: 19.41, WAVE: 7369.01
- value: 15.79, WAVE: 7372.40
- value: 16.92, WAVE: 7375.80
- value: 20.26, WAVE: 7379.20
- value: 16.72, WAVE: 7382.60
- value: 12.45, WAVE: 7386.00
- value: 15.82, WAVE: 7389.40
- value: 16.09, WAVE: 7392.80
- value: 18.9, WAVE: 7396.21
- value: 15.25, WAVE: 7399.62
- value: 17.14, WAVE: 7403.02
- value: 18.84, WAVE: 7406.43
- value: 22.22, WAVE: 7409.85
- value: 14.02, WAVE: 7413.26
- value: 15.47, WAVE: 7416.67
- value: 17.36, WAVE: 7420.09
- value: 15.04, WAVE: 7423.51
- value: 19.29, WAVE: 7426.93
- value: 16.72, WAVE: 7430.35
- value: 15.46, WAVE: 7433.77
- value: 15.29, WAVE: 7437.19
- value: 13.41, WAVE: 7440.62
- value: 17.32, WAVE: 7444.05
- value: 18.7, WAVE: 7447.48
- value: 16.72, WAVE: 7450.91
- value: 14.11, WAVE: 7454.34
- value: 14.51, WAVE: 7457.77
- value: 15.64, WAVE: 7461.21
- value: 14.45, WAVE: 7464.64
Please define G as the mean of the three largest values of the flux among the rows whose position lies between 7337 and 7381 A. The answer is 19.6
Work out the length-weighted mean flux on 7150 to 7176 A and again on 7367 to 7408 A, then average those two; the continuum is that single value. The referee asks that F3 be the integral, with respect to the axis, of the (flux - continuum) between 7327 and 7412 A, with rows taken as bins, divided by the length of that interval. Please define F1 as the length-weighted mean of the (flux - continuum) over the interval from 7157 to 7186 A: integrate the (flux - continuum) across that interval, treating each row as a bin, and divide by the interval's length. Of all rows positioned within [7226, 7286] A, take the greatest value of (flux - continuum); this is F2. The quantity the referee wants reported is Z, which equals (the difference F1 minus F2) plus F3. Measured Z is -2.5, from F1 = -0.5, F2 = 2.83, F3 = 0.85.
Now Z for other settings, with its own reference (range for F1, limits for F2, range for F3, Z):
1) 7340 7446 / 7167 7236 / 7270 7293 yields -1.8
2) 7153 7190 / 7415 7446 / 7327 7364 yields -2.7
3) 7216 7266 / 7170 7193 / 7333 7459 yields -1.4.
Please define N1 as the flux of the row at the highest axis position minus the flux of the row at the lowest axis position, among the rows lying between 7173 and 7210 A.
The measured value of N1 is 0.3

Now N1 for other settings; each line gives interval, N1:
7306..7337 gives -0.2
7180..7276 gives 3.5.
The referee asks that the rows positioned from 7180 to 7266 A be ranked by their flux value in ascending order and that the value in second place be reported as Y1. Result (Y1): 13.36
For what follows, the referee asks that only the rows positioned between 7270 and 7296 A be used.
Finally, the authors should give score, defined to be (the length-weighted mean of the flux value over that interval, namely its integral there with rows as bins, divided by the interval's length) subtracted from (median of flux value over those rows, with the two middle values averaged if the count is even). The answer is 0.02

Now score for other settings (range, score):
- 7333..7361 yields -0.11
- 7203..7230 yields -0.01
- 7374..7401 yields -0.15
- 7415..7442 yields -0.57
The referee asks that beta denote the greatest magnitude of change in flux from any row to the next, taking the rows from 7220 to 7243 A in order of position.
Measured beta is 5.2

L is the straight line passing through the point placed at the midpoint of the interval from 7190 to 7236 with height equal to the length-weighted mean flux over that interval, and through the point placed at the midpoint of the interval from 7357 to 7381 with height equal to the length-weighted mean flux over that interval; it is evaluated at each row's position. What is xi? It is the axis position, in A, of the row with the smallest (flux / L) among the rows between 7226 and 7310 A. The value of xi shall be 7301.45 A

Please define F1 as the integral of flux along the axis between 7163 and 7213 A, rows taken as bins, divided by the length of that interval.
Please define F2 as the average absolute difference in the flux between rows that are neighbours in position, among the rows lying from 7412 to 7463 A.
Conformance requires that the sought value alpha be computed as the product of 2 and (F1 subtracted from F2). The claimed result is -28.8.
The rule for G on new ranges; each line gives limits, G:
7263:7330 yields 17.6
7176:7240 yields 18.3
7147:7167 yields 16.8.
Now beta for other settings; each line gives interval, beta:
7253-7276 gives 3.4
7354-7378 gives 4.6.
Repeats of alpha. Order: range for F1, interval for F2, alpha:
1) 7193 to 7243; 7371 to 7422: -26.3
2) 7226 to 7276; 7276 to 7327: -29.6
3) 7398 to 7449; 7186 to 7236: -29.3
